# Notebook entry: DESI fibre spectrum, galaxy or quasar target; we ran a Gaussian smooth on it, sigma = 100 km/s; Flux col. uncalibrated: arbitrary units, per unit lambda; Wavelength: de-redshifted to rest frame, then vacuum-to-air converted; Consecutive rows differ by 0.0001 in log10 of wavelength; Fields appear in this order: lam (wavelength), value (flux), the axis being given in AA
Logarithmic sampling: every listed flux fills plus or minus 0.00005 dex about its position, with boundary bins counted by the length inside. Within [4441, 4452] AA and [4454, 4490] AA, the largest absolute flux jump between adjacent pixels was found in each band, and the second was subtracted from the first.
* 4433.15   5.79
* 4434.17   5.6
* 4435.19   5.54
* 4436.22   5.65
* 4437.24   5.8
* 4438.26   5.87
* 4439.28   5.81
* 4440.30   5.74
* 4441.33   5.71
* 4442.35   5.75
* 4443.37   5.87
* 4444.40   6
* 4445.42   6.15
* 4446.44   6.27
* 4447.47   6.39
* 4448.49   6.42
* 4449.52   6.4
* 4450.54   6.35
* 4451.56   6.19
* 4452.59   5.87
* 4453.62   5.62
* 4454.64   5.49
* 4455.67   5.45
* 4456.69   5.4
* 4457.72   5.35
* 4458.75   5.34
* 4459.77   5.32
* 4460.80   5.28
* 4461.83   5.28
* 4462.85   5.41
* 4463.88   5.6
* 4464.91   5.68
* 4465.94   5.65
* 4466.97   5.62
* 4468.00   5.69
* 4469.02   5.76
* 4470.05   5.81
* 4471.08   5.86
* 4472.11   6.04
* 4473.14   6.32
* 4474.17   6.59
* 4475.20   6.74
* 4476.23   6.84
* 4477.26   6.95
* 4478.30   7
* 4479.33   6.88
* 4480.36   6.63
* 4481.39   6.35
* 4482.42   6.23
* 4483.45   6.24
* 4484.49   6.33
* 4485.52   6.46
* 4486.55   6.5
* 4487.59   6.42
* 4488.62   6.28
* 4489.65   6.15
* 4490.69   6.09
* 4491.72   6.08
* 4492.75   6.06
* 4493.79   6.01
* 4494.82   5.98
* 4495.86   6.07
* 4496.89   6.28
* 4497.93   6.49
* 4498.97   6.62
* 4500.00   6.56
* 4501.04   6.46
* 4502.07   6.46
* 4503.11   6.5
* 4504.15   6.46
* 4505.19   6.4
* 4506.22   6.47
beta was -0.12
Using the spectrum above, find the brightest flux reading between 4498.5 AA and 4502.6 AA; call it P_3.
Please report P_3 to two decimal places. 6.62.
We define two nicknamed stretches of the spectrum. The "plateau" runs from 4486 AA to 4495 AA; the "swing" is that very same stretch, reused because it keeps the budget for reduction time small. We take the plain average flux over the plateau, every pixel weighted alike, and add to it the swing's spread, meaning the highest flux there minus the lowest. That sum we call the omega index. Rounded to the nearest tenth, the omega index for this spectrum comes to 6.7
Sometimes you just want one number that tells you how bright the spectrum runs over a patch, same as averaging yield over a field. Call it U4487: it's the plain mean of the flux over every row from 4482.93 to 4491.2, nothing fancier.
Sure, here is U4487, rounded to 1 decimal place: 6.3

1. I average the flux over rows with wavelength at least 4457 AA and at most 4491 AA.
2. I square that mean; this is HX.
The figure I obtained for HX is 37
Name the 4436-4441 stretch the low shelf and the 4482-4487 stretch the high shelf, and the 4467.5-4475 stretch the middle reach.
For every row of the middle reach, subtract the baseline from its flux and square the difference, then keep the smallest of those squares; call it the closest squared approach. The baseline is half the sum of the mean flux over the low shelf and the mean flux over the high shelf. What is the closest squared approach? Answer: 0.001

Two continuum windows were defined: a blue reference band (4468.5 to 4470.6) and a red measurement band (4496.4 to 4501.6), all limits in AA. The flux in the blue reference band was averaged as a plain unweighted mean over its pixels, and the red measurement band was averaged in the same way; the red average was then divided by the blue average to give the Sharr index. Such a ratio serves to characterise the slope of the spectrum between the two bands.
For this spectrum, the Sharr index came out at 1.12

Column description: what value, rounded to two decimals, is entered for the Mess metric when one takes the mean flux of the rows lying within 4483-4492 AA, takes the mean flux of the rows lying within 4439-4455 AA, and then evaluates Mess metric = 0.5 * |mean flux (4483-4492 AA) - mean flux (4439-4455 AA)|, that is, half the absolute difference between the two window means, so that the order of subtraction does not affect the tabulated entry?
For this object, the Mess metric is 0.14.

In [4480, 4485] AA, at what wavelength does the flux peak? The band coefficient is 4480.36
